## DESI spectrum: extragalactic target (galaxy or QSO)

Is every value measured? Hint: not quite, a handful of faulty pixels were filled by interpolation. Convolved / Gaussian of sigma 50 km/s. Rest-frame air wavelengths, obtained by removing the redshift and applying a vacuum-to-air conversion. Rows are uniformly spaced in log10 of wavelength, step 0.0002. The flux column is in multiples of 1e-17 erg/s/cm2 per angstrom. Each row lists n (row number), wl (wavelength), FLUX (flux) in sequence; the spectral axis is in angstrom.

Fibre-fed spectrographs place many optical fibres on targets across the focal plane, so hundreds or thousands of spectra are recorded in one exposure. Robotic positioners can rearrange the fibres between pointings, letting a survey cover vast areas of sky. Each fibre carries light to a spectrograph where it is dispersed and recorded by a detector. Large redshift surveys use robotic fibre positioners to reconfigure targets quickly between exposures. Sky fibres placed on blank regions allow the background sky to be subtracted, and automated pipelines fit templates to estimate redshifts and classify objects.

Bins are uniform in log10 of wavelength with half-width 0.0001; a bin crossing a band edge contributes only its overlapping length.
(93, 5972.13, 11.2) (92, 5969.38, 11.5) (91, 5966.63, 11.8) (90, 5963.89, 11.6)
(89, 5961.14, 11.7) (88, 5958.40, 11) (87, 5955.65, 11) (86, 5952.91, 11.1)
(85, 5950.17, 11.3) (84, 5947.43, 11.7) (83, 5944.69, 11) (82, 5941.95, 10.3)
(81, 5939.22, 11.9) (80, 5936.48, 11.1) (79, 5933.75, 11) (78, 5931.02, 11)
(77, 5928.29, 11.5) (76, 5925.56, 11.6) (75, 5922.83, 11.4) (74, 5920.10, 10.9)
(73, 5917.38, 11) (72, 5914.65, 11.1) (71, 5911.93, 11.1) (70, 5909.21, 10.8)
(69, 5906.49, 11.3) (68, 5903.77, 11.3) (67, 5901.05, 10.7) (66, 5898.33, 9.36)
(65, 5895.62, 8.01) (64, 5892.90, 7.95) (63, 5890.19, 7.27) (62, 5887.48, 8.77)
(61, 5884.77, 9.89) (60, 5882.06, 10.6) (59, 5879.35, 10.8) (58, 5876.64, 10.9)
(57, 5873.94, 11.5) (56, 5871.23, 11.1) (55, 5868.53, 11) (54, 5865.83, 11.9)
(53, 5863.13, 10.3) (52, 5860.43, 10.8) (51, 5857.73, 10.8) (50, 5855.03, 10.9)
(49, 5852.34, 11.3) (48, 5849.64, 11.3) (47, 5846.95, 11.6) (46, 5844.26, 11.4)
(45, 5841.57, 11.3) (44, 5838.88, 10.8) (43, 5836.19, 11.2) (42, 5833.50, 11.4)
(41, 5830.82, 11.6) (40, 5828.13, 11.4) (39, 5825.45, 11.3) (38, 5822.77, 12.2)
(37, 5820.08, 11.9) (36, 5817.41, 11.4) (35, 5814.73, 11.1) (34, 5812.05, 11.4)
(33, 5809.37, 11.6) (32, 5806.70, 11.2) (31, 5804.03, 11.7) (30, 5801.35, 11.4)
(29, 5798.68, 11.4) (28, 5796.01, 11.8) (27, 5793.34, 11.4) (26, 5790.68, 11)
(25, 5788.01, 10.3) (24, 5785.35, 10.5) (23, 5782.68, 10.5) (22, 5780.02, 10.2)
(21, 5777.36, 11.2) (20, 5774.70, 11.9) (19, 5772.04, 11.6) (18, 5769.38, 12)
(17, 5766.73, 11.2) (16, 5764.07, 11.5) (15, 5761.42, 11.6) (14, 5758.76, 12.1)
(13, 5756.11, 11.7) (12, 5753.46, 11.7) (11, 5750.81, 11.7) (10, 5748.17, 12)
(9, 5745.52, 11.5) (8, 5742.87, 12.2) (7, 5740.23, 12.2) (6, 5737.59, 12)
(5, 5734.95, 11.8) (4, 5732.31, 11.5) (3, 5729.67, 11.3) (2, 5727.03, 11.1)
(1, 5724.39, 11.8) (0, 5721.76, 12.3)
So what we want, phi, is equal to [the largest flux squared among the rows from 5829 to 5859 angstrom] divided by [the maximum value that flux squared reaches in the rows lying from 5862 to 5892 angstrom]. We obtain 0.95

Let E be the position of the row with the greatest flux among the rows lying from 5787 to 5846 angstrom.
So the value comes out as 5822.77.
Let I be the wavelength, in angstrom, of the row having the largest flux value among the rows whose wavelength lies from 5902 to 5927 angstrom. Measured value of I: 5925.56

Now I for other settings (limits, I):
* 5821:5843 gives 5822.77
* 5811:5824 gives 5822.77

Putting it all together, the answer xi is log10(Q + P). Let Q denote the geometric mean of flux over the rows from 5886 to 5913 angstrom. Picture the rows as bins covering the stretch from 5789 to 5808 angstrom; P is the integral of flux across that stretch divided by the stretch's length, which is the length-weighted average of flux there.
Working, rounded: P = 11.4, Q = 9.5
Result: 1.321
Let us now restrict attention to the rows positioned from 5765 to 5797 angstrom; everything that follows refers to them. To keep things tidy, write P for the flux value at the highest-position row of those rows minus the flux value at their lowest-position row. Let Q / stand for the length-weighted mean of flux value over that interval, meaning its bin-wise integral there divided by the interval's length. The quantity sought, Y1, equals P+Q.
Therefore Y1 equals 11.7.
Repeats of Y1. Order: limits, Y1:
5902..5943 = 10.2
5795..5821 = 11.6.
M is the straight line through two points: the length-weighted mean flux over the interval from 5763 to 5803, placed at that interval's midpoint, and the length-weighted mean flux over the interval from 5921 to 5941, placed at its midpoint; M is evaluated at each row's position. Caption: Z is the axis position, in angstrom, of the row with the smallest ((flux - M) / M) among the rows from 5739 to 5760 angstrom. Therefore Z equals 5745.52 angstrom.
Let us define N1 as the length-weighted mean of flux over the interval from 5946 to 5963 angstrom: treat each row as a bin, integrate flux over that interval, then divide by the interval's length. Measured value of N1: 11.30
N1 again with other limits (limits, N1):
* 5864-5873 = 11.29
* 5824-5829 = 11.38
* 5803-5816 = 11.40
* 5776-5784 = 10.64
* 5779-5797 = 10.81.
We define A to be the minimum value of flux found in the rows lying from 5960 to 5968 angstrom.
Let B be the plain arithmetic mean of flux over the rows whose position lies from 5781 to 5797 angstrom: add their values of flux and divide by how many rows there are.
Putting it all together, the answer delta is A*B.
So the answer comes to 127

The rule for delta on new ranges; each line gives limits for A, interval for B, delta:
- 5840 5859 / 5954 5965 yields 122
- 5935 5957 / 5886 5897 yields 82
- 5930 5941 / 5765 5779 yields 127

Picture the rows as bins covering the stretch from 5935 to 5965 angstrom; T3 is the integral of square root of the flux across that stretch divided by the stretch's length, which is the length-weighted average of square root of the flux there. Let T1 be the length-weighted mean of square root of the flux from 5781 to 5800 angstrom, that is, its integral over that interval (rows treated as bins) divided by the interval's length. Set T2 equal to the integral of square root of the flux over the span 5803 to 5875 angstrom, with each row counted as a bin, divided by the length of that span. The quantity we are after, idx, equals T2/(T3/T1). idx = 3.32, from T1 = 3.31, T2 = 3.36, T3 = 3.352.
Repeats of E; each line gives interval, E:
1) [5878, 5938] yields 5925.56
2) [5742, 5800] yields 5742.87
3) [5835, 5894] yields 5865.83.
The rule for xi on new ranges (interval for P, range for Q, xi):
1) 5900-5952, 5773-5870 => 1.350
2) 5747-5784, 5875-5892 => 1.324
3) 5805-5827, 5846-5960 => 1.346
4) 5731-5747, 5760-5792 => 1.361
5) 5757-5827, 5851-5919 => 1.337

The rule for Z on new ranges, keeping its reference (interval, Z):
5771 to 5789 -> 5780.02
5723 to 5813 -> 5780.02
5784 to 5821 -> 5788.01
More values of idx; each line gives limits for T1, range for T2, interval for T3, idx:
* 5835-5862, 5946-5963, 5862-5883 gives 3.38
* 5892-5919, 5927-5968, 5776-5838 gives 3.21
